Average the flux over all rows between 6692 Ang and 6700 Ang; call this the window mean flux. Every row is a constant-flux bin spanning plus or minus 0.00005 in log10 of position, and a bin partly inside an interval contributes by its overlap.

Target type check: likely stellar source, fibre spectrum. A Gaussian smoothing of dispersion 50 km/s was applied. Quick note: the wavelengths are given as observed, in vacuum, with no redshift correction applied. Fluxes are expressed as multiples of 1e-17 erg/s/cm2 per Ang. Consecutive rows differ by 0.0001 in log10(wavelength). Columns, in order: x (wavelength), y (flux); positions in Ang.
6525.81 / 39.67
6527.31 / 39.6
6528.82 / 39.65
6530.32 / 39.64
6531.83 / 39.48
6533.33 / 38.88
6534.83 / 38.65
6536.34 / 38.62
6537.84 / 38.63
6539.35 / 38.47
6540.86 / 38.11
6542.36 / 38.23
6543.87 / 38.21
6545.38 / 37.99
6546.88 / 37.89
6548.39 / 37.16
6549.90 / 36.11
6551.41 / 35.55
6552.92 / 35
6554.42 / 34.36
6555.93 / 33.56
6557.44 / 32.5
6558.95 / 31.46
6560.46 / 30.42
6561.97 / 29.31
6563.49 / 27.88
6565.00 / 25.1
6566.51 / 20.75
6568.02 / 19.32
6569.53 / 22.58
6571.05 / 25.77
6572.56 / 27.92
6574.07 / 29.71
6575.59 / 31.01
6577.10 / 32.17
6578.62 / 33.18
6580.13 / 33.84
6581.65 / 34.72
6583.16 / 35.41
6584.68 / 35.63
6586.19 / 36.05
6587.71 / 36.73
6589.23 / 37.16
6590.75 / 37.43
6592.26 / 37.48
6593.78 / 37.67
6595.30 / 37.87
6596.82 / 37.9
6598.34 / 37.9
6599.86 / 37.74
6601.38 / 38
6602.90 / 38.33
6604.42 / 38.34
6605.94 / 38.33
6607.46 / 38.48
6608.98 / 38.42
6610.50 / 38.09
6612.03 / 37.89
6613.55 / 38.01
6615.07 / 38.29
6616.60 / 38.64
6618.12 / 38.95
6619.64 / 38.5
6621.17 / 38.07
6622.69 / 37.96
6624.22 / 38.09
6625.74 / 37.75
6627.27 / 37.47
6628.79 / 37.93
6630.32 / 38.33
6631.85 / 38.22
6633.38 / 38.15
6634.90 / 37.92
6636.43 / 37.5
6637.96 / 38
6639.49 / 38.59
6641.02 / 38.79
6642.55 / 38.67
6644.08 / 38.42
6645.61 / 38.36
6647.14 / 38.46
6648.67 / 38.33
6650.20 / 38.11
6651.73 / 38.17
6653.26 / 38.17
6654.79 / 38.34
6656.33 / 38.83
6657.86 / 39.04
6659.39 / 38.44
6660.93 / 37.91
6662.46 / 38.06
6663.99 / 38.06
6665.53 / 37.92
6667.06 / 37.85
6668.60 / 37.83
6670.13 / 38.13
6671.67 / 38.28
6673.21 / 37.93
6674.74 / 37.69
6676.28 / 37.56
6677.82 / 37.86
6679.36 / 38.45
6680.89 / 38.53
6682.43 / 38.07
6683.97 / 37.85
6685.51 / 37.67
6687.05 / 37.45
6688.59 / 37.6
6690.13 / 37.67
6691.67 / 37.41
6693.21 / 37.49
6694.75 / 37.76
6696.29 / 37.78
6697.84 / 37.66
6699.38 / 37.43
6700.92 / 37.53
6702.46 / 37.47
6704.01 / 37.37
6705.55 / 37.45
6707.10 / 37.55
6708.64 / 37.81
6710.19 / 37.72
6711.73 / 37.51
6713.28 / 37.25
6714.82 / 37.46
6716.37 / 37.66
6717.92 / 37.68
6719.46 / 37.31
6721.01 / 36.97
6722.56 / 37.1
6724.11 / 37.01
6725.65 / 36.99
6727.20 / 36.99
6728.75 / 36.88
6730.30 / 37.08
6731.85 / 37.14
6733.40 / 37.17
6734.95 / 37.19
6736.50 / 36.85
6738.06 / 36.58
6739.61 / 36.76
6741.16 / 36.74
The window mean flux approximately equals 37.6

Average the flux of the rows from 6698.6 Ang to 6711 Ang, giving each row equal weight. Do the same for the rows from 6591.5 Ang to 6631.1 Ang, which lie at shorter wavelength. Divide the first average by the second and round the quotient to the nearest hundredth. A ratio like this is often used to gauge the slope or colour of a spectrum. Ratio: 0.99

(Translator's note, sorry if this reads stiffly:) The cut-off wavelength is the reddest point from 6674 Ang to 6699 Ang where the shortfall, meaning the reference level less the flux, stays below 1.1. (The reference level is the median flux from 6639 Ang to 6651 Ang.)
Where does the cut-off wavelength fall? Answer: 6697.84 Ang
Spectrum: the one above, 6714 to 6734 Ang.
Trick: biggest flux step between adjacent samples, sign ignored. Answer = 0.37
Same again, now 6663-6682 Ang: 0.59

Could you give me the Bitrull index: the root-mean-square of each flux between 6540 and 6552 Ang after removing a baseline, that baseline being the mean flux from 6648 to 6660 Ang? 1.4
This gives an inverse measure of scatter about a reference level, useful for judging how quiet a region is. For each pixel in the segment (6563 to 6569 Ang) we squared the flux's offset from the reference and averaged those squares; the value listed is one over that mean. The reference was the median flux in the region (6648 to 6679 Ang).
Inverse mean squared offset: 0.0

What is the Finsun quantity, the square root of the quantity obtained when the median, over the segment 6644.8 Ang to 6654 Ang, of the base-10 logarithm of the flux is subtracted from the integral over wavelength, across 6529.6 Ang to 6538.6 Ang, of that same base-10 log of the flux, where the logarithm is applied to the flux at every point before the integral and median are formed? 3.57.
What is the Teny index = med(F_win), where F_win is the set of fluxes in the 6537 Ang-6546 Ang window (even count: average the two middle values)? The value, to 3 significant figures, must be 38.2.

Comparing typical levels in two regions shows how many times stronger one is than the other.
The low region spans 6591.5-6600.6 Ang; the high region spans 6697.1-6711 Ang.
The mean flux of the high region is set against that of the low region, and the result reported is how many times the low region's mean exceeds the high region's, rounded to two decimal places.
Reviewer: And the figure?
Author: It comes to 1.01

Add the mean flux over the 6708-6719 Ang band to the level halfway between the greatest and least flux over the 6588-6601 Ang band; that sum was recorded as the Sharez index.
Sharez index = 75.1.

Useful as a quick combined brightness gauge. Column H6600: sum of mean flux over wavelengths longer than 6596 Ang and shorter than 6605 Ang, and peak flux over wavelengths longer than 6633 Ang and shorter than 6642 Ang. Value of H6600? 76.8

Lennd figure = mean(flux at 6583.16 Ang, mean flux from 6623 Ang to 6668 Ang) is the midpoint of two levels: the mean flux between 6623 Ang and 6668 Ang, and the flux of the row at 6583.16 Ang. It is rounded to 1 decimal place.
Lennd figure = 36.8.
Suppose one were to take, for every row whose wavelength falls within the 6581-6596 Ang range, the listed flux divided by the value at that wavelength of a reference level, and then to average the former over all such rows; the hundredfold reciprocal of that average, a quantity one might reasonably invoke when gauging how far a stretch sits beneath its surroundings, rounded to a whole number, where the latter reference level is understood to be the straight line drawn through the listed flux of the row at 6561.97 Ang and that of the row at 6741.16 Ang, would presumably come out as 83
